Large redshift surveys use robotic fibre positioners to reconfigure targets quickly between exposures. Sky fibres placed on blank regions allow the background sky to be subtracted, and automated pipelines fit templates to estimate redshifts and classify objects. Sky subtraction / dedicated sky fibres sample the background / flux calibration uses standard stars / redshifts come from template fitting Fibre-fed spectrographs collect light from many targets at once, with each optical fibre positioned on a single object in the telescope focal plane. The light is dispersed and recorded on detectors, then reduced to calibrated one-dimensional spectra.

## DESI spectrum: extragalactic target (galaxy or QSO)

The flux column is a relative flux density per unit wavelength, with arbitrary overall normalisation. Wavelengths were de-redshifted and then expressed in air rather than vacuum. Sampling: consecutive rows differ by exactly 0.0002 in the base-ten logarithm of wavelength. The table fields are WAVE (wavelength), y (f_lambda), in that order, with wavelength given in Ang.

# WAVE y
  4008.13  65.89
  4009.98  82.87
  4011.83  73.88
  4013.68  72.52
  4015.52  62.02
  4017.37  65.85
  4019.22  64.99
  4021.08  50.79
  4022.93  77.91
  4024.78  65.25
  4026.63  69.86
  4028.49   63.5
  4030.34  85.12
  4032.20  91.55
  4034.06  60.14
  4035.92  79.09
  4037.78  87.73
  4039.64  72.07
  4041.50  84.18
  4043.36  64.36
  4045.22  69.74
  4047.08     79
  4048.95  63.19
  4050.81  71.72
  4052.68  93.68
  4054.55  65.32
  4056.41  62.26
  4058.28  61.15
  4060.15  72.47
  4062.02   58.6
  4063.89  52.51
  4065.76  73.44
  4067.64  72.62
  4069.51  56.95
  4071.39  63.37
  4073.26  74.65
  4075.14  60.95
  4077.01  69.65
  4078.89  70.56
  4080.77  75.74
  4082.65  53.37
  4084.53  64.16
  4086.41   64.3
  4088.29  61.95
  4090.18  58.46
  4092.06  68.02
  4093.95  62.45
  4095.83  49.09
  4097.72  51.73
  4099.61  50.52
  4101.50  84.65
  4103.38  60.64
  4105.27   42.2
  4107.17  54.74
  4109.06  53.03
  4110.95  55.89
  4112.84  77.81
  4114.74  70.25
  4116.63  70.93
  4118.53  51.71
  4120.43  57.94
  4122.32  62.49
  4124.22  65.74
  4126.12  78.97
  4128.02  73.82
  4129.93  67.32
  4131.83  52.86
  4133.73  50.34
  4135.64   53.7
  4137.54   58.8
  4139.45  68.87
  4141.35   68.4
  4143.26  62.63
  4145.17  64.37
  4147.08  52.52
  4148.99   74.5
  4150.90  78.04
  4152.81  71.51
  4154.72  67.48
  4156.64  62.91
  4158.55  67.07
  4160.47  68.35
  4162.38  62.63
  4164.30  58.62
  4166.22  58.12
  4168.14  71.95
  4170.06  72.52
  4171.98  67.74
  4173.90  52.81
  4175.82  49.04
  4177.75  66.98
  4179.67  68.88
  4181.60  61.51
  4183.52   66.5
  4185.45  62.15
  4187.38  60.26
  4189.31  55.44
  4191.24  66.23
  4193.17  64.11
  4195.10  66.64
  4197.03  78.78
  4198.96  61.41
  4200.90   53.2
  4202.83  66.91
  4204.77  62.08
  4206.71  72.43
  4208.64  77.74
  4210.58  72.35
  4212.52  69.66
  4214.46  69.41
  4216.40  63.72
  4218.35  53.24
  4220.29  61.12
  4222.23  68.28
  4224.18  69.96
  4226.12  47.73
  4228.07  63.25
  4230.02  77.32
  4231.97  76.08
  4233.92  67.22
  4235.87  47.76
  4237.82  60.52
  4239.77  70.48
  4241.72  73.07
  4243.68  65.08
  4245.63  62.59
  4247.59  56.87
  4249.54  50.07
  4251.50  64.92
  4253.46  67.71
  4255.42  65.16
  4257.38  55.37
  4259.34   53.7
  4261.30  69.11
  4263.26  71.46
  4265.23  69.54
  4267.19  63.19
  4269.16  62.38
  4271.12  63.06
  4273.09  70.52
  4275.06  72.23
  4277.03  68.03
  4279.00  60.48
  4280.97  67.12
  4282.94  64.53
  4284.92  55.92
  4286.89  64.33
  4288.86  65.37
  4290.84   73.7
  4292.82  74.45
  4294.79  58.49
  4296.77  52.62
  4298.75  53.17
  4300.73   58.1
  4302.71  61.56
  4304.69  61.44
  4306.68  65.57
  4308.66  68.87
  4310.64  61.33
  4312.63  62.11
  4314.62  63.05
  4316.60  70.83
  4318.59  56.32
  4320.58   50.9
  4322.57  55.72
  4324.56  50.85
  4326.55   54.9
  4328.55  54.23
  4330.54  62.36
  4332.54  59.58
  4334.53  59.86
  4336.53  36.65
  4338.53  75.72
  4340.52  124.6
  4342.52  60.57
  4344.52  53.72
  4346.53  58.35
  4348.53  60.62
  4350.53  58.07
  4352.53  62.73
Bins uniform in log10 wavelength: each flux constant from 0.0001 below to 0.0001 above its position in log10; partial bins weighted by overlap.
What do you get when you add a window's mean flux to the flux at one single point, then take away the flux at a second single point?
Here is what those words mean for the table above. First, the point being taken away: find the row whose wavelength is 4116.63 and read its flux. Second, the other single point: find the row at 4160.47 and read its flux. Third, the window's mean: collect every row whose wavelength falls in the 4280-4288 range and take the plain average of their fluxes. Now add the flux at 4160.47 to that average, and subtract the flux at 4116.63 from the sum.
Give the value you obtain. 60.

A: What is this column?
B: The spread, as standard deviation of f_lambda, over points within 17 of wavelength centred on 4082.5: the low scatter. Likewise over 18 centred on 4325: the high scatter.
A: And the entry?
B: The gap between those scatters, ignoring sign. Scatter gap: 0.5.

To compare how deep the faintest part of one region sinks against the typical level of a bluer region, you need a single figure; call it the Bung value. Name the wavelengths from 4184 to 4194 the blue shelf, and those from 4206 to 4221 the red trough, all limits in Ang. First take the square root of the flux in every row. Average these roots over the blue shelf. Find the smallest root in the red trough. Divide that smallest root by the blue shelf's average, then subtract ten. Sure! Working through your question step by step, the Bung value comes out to -9.07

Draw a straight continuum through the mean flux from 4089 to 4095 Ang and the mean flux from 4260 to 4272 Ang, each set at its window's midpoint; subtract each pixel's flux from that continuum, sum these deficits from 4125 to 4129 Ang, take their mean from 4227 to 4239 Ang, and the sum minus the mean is -26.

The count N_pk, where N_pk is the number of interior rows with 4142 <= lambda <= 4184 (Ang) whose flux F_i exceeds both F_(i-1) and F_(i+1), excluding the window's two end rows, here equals 5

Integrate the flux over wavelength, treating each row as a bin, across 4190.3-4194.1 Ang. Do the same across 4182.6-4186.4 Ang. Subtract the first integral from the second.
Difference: -4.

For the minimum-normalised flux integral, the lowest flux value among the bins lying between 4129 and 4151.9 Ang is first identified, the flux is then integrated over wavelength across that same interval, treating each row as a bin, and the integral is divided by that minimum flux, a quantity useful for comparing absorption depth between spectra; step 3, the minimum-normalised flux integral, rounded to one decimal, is 28.5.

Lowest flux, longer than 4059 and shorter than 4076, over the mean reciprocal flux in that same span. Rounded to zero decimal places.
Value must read 3365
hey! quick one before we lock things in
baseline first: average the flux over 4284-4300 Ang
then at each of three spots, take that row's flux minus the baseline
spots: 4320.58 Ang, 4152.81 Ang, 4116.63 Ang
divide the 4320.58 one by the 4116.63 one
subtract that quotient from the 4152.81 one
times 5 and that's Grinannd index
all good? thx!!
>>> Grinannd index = 53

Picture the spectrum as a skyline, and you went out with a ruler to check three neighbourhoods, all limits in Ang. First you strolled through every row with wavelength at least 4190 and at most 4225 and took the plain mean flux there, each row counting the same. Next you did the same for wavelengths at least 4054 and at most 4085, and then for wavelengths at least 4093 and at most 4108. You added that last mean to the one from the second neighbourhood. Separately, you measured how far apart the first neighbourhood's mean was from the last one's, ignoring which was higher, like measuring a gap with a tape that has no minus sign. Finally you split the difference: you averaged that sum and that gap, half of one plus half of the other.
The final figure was 65.8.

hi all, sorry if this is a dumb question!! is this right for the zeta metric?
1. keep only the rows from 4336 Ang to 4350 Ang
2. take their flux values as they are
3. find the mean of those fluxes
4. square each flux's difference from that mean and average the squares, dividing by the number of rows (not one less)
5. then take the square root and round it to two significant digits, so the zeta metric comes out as 26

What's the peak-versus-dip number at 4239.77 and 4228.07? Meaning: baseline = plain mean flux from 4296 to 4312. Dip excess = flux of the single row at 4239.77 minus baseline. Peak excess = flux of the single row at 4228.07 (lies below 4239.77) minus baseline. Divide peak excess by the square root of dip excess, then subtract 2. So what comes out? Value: -1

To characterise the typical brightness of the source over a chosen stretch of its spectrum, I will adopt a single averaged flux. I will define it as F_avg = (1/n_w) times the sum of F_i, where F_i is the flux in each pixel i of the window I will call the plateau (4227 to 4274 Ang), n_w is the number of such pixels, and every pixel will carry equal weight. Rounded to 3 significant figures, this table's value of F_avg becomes 64.4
